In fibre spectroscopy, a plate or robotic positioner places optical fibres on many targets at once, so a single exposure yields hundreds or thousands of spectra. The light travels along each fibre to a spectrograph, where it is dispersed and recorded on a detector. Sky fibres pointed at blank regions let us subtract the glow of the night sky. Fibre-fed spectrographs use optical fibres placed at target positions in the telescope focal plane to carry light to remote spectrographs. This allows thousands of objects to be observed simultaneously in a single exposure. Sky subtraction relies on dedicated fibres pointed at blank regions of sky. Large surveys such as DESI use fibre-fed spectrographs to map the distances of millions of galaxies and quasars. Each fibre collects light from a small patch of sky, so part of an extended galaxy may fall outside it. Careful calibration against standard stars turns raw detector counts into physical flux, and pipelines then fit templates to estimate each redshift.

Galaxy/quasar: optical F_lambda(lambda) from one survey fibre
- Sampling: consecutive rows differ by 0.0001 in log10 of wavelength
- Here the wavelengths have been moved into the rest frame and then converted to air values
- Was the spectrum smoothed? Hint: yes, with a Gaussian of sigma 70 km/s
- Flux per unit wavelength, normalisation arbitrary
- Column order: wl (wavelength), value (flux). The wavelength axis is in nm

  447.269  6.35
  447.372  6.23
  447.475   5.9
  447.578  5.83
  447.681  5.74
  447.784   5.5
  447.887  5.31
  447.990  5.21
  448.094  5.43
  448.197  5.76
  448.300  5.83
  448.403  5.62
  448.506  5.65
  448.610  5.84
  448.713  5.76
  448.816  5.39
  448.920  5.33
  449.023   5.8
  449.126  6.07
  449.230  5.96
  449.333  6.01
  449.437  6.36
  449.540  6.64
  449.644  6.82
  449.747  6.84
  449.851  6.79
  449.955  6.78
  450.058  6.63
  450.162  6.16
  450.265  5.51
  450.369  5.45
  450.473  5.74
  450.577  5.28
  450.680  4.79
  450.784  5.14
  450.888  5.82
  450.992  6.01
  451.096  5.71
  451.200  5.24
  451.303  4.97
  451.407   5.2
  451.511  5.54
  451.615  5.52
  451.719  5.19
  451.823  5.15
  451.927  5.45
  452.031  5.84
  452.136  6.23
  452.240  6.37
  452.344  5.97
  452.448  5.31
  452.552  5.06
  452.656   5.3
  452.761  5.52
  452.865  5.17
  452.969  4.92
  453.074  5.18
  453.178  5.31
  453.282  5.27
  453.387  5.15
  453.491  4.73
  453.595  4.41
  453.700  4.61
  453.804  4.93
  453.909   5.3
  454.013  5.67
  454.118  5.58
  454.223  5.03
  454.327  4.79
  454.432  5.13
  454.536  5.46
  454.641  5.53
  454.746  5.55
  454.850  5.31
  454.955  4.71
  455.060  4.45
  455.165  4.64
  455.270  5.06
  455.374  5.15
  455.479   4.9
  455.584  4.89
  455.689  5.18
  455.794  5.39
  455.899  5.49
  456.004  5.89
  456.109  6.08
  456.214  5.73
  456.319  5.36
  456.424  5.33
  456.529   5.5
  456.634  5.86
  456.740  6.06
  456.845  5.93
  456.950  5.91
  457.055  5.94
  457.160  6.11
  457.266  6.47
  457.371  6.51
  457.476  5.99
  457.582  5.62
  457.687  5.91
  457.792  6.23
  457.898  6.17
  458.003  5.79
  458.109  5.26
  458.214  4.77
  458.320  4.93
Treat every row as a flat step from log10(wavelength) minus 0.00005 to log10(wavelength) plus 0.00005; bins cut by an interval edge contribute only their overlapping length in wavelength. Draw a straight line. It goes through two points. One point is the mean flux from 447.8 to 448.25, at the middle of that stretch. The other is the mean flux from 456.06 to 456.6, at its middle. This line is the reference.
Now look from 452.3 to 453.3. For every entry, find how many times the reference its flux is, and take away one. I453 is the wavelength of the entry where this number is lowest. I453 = 452.969 nm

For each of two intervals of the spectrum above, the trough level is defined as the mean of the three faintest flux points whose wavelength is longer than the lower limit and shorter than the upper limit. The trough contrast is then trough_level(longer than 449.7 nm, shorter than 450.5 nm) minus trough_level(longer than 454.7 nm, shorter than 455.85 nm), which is 1.0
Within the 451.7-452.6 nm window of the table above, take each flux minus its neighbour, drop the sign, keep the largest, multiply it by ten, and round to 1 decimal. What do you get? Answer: 6.6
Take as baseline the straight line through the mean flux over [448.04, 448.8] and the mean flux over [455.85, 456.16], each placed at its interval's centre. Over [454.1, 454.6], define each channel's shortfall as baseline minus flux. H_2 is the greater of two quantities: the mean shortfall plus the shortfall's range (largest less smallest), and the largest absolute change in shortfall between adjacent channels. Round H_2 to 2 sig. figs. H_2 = 1.4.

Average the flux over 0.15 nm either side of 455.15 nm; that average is 4.7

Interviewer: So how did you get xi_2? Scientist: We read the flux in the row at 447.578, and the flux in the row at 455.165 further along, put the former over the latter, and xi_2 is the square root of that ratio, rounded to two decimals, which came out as 1.12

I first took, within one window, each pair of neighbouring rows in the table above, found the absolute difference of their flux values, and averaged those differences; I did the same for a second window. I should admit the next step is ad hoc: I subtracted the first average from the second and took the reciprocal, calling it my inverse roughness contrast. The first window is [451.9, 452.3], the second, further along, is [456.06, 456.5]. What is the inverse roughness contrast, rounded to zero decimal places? -18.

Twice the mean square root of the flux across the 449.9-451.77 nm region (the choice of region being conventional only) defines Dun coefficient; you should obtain 4.73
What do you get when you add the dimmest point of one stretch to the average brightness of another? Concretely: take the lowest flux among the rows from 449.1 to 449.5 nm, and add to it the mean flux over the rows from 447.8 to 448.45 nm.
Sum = 11.5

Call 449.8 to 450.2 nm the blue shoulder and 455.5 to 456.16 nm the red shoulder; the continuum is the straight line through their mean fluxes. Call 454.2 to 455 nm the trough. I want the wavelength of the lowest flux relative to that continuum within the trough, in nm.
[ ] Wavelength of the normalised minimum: 454.327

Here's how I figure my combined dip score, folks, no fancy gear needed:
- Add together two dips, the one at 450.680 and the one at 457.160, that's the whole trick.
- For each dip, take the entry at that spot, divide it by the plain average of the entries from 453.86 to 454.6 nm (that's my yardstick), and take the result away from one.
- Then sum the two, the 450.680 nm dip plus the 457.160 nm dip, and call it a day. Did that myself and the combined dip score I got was -0.06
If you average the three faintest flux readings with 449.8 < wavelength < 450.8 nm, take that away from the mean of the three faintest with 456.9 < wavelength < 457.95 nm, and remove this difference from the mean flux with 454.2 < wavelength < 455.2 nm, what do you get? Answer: 4.3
